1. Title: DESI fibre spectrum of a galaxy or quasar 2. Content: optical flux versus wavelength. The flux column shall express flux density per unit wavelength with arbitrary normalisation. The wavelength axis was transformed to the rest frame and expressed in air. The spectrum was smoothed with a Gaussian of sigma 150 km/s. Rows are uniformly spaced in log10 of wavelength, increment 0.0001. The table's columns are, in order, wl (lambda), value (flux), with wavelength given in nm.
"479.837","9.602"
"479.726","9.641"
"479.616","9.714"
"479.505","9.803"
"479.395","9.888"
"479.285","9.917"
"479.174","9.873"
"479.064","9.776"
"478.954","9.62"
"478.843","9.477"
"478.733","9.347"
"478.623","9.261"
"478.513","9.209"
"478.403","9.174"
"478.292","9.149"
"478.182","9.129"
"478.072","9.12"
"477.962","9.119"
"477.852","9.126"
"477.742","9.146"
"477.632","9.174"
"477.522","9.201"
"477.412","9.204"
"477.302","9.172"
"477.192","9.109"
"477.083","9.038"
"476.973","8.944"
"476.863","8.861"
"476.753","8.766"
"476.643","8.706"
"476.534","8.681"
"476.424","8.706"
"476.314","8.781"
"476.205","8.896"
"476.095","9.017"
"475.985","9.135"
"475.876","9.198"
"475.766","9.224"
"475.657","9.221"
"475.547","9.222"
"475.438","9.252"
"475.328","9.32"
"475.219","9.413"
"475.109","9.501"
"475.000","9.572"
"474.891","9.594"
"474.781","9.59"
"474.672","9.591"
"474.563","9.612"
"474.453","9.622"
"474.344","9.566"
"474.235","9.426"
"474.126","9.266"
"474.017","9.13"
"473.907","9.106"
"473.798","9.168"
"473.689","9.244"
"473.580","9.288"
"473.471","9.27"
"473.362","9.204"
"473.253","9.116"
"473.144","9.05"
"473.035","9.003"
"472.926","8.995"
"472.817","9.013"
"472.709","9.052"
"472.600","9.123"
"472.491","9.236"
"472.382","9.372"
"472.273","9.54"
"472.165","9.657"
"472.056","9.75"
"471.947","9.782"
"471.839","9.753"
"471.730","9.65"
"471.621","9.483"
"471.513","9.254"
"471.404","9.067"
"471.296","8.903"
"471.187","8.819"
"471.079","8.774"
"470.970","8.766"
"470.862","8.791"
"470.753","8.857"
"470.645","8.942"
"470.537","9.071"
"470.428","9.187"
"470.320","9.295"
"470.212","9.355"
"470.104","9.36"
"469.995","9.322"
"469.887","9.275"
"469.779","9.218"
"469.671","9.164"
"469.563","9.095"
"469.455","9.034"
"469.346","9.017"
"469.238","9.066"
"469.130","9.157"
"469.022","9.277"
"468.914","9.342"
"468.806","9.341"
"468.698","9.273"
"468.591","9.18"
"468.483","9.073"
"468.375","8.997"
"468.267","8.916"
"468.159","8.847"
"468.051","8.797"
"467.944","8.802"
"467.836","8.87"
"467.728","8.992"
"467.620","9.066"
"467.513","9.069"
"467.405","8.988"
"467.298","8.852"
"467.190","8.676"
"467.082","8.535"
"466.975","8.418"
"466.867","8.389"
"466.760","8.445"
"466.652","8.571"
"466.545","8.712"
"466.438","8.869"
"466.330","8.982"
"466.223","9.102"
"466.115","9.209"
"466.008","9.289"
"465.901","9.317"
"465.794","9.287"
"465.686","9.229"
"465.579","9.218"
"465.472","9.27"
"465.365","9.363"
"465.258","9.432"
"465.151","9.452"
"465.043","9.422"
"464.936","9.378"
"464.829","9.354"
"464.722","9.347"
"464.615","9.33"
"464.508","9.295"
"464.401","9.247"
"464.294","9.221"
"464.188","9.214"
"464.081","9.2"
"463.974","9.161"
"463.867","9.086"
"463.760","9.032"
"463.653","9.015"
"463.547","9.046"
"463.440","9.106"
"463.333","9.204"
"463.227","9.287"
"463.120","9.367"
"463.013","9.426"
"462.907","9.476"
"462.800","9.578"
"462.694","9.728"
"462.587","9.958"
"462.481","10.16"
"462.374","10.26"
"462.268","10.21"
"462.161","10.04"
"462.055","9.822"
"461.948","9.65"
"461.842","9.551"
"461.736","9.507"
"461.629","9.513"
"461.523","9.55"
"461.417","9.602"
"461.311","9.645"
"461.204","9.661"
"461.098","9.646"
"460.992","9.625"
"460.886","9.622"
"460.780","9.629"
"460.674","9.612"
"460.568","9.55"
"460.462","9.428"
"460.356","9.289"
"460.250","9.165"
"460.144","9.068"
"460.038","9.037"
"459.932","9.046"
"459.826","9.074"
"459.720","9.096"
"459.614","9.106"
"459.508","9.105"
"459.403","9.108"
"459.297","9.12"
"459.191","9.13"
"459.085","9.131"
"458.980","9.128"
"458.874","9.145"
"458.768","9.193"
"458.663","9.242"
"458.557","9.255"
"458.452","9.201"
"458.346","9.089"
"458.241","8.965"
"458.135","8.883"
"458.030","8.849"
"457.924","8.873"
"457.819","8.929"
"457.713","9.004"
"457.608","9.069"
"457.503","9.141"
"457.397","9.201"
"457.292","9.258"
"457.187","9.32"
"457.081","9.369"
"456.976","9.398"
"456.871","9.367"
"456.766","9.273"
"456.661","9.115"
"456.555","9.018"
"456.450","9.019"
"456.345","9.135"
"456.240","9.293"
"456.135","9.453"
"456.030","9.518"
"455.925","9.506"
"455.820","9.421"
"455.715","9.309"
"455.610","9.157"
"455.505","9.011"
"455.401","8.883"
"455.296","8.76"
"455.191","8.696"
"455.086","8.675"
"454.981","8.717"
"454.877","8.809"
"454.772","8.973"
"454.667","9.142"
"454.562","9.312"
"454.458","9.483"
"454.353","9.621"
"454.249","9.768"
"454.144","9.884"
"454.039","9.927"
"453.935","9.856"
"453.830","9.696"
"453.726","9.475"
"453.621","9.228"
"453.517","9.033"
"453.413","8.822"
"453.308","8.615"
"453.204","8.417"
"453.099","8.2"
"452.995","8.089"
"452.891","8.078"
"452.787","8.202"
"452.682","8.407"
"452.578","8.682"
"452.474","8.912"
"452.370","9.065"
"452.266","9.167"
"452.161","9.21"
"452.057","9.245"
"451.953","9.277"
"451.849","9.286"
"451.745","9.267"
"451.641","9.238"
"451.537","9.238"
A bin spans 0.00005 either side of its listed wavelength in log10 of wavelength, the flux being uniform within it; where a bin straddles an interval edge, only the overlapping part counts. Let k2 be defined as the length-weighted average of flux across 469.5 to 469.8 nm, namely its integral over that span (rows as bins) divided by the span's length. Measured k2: 9.2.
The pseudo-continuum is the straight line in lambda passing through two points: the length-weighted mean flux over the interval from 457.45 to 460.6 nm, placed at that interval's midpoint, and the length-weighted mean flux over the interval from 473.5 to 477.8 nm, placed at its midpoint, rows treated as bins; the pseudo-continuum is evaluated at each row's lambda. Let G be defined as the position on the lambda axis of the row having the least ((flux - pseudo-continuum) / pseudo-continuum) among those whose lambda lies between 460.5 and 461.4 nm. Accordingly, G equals 460.568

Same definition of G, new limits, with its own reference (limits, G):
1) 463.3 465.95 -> 463.653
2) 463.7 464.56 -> 463.760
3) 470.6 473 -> 470.970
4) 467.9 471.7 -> 470.970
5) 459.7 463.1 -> 460.038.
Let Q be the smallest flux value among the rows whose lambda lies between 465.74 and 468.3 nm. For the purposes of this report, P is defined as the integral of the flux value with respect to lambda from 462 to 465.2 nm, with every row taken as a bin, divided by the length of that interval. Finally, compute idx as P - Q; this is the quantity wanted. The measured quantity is 1.06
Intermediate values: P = 9.4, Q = 8.389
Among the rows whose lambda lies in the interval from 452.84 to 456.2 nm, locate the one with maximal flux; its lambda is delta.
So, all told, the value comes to 454.039 nm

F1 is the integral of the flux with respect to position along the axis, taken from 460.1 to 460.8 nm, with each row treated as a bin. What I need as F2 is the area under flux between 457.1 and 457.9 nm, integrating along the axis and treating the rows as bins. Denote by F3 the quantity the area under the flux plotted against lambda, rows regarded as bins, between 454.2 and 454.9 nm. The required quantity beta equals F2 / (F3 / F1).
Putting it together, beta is 7.36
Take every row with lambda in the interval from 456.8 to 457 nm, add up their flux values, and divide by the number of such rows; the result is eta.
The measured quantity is 9.38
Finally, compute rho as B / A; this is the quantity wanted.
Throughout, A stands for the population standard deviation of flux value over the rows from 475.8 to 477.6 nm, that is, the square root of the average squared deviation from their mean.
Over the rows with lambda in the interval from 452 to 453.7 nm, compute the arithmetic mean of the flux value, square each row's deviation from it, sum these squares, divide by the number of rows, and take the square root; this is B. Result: 2.21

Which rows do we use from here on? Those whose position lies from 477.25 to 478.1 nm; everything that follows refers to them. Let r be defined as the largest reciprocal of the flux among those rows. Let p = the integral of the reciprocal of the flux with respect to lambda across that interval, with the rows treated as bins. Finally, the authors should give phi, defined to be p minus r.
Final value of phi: -0.017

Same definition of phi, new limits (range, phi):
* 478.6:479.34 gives -0.031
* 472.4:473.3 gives -0.012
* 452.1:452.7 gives -0.052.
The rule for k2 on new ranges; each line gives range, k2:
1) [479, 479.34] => 9.9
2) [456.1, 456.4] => 9.3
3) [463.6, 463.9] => 9.0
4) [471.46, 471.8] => 9.5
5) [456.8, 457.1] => 9.4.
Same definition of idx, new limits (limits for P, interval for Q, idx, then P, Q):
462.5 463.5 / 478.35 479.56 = 0.31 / 9.5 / 9.174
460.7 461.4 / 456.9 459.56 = 0.79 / 9.6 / 8.849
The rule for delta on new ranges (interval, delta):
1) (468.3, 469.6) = 468.914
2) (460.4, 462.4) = 462.374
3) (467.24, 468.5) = 468.483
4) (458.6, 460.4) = 460.356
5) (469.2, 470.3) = 470.104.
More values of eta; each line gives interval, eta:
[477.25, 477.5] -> 9.19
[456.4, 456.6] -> 9.02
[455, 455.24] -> 8.69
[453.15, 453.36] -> 8.52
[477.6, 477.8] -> 9.16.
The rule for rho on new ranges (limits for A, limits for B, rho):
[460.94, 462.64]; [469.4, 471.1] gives 0.81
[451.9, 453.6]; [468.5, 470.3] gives 0.27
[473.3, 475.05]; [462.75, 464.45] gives 0.83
